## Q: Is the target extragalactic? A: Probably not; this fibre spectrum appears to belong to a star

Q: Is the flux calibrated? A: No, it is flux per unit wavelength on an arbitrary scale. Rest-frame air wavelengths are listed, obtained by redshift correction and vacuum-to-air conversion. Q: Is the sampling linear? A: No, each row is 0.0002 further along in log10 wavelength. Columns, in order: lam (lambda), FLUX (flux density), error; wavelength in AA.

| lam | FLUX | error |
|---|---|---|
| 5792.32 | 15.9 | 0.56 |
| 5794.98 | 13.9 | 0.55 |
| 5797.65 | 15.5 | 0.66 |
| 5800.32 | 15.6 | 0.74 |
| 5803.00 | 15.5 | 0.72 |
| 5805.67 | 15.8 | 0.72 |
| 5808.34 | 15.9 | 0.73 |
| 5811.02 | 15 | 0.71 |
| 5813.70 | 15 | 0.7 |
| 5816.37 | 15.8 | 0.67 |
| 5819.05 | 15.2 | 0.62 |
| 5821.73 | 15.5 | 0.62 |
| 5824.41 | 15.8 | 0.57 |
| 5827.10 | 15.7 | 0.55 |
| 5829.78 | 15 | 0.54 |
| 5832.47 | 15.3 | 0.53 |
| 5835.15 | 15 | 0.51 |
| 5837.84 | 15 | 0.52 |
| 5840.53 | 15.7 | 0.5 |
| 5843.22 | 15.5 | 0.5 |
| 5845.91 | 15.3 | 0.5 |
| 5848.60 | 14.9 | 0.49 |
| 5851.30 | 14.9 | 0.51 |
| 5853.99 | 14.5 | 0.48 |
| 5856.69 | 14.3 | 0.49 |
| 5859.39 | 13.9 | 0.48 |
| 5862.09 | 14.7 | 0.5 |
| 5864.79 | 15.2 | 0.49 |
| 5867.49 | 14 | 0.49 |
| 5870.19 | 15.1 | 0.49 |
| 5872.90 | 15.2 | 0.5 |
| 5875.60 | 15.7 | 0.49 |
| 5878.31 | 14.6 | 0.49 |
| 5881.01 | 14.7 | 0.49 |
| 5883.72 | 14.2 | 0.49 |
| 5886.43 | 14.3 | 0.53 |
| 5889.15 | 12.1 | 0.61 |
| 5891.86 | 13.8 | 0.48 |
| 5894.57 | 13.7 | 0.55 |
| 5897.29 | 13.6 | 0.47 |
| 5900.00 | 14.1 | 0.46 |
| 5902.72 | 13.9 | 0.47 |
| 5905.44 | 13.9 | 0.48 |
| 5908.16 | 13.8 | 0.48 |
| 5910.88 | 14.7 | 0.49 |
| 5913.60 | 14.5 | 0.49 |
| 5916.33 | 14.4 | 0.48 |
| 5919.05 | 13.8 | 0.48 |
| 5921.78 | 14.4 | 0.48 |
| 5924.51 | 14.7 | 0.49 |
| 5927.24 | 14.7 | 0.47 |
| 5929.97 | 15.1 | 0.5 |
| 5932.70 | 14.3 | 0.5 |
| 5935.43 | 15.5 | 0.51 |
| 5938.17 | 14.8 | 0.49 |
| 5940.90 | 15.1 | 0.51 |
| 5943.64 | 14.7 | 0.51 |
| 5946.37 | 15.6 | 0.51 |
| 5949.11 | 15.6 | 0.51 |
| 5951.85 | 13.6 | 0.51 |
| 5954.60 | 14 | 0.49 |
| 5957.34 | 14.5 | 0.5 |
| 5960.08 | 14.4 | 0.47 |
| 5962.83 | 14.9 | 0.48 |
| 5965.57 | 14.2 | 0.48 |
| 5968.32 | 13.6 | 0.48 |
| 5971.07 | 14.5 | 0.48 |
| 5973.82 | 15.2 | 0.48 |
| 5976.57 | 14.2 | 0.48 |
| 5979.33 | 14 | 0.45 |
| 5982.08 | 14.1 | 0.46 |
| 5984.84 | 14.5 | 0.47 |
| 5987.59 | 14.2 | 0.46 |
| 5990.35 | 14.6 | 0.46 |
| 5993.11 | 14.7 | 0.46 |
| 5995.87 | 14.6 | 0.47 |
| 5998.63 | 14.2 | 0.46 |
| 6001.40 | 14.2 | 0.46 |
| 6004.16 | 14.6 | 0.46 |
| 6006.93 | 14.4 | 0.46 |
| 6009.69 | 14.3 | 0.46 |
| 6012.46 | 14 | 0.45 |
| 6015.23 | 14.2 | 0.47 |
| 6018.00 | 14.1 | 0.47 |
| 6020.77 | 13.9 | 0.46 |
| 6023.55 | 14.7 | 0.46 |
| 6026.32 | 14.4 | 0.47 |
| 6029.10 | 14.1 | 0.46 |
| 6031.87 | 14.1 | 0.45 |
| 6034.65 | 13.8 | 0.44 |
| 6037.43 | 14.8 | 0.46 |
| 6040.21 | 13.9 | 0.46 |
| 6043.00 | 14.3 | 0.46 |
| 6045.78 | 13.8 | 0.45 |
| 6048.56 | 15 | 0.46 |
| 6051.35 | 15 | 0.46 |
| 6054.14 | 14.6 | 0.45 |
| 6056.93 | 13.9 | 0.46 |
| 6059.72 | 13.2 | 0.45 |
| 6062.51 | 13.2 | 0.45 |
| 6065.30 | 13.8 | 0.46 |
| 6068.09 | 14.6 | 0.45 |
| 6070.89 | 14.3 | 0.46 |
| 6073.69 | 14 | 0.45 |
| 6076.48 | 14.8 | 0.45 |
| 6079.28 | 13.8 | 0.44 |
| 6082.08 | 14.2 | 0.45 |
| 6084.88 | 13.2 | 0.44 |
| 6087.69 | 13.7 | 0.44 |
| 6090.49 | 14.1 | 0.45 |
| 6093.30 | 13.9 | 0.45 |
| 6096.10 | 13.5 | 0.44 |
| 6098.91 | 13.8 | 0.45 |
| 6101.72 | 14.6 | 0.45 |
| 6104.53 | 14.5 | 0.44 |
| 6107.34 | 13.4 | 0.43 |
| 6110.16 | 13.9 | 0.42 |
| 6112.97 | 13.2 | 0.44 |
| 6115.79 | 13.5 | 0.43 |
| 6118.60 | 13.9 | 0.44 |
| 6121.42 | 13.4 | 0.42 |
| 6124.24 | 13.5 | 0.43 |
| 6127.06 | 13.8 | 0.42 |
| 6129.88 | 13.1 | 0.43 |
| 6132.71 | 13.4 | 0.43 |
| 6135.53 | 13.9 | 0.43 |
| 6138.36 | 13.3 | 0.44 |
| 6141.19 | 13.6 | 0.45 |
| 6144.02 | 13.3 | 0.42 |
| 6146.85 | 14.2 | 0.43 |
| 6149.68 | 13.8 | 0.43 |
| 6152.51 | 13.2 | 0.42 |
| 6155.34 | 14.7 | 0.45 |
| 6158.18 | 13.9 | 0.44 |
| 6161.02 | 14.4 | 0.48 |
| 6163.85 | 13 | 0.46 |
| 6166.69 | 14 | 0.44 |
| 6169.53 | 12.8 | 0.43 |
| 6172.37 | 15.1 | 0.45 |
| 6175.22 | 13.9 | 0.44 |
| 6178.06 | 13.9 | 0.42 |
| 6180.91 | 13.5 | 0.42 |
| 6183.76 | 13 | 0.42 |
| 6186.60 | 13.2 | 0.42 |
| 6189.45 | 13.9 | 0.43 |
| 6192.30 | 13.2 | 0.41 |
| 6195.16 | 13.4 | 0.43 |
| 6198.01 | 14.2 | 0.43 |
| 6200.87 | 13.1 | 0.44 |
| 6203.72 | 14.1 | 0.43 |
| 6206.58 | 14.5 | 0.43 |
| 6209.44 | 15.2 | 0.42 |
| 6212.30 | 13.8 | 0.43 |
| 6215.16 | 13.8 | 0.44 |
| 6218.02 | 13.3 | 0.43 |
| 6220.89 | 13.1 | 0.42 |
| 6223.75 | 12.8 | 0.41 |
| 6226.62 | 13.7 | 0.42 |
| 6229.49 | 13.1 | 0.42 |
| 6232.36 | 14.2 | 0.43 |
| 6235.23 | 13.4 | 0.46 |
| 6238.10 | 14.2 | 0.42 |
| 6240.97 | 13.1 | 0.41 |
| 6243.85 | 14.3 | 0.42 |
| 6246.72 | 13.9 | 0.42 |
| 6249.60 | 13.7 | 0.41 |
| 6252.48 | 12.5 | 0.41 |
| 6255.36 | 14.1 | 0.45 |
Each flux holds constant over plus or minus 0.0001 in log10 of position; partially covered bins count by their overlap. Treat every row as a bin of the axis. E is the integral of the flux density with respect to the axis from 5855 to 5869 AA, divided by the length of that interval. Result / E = 14.4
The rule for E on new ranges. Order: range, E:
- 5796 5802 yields 15.4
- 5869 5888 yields 14.8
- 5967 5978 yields 14.4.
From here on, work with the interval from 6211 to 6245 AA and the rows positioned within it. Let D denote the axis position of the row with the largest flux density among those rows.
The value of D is 6243.85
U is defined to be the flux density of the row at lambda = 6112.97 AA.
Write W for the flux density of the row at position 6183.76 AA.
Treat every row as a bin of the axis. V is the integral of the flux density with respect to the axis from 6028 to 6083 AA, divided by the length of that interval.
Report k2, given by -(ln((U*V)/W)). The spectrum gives -2.67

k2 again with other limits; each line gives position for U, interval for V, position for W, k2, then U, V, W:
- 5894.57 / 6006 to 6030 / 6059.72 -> -2.69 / 13.7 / 14.2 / 13.2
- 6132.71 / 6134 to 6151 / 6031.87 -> -2.56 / 13.4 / 13.7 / 14.1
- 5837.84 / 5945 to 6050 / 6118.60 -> -2.74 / 15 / 14.4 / 13.9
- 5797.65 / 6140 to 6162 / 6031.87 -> -2.73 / 15.5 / 13.9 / 14.1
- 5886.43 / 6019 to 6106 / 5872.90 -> -2.59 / 14.3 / 14.1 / 15.2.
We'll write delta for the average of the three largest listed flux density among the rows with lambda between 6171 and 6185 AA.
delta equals 14.30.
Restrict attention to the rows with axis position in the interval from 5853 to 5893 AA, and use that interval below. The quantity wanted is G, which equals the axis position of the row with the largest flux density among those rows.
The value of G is 5875.60 AA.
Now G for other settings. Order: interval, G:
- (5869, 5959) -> 5875.60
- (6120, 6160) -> 6155.34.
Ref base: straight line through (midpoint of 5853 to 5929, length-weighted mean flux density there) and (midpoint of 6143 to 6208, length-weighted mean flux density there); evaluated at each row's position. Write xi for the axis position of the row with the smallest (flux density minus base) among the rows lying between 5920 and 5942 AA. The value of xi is 5932.70 AA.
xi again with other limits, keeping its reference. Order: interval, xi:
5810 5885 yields 5859.39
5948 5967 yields 5951.85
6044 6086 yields 6059.72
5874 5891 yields 5889.15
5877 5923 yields 5889.15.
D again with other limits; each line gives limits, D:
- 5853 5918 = 5875.60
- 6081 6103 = 6101.72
